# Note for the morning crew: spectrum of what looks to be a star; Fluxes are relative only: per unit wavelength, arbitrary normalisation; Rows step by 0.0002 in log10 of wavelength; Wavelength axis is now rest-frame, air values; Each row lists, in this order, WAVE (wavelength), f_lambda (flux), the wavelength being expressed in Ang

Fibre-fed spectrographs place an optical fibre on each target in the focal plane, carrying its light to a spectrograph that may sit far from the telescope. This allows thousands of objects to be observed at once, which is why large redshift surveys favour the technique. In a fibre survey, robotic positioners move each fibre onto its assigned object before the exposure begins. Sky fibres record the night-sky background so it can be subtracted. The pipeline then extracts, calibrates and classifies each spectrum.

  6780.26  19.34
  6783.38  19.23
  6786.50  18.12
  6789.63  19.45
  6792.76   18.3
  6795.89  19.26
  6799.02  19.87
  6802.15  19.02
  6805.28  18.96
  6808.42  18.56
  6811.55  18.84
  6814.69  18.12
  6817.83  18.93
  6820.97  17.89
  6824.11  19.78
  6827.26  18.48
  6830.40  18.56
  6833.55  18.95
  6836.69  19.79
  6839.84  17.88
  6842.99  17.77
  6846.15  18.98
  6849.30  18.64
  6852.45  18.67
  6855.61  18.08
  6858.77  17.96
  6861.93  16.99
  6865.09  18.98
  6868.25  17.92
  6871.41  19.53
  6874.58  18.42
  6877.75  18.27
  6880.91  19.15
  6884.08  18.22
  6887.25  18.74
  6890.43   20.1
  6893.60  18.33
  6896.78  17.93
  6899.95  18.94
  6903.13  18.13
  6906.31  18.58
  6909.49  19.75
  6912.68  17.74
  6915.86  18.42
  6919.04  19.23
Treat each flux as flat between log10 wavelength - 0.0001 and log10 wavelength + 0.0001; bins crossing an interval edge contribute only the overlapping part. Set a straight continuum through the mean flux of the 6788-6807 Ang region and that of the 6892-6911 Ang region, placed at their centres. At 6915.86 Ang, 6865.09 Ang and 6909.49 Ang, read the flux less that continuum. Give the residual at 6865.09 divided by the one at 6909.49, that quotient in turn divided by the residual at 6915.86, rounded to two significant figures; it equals -1.3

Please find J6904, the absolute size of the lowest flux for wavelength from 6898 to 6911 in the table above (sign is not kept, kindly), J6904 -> 18.1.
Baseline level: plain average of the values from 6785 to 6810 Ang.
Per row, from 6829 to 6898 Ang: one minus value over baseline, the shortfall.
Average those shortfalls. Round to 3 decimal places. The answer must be 0.021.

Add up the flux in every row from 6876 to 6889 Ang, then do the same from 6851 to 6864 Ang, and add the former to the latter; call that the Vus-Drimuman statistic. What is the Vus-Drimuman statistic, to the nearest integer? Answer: 146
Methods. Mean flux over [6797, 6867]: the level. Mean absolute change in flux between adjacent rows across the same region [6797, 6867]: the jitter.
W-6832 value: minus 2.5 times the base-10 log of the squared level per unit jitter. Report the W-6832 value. -6.65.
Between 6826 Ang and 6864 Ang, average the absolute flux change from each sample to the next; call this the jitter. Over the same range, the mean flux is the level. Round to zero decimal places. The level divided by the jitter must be 31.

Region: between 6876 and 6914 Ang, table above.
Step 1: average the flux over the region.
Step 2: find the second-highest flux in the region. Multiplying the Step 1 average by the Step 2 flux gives 368.5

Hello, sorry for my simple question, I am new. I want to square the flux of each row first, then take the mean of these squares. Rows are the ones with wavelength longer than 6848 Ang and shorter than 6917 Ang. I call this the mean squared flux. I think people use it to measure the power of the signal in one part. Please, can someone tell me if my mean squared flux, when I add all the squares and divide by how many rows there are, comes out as 344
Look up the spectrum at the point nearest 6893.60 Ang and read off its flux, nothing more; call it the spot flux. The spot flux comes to 18.33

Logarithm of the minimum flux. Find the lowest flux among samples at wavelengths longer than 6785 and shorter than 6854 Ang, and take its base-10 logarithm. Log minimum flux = 1.250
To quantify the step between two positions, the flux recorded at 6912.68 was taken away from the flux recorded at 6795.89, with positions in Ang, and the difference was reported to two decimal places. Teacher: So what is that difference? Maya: 1.52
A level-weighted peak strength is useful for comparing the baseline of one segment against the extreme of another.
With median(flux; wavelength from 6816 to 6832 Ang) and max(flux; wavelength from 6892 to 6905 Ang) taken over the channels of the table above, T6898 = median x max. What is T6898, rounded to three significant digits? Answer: 352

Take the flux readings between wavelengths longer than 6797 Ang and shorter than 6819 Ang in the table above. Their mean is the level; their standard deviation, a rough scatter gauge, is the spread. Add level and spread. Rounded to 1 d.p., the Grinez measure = 19.4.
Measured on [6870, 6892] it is 19.6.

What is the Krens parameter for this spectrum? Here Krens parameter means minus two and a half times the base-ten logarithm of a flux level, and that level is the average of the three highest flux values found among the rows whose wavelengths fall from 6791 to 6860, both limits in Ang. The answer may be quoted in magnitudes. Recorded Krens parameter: -3.24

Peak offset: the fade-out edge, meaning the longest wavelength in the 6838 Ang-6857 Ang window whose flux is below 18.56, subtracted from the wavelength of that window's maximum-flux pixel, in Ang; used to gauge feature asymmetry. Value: -9.5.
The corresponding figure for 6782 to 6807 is 6.3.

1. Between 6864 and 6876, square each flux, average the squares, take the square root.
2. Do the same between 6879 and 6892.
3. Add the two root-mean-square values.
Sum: 37.8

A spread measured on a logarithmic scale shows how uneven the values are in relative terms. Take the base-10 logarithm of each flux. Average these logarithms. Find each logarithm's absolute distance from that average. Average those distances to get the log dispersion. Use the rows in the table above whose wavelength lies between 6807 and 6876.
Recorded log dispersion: 0.0124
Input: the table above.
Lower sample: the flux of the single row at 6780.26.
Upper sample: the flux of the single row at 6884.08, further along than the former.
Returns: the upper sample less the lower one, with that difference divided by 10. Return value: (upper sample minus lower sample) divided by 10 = -0.1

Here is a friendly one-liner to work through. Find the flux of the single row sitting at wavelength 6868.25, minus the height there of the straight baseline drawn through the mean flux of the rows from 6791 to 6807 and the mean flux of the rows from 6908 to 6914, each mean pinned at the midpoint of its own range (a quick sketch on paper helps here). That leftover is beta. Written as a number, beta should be -1.0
